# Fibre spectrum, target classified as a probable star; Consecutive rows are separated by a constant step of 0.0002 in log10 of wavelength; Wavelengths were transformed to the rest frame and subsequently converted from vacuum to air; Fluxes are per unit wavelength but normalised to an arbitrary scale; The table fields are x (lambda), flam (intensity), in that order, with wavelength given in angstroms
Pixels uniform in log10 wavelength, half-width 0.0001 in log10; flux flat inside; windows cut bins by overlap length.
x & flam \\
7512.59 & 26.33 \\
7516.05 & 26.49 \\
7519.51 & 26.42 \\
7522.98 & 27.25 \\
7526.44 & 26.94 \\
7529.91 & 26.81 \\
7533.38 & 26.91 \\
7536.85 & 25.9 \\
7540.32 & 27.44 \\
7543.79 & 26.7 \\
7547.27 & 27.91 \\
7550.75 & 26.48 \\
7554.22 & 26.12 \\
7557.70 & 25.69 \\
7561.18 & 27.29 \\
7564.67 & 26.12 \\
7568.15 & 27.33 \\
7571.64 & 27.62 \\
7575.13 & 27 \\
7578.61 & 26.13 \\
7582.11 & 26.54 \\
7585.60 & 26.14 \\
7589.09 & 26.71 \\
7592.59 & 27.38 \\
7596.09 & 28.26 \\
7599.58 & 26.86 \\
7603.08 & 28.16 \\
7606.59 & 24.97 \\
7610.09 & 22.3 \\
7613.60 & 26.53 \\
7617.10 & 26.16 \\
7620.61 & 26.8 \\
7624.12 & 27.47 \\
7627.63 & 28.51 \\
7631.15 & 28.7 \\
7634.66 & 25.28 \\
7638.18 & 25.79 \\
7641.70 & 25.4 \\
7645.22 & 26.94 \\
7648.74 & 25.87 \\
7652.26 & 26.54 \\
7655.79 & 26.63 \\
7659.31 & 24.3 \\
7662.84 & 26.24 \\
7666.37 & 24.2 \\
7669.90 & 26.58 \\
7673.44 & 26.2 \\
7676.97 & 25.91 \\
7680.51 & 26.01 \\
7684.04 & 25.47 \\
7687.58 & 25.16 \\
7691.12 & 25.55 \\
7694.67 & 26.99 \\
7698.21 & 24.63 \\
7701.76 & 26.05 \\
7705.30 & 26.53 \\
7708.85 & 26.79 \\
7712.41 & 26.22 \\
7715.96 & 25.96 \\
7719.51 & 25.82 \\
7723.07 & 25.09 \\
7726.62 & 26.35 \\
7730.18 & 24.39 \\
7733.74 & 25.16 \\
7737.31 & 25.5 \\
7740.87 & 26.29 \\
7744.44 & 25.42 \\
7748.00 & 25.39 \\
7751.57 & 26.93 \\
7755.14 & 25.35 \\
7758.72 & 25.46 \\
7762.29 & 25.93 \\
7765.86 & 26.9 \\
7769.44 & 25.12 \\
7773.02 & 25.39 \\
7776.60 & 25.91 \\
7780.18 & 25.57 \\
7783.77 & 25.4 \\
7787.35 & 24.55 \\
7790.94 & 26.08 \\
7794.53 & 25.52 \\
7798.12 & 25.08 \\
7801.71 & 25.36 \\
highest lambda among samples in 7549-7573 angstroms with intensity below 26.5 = 7564.67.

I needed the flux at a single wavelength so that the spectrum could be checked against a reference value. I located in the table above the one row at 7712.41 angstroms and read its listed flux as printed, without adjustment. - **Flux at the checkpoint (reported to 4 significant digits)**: 26.22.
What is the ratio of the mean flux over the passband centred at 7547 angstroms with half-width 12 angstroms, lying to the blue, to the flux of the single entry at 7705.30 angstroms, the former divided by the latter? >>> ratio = 1.00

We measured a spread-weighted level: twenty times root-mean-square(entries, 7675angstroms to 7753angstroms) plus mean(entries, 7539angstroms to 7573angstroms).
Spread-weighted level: 543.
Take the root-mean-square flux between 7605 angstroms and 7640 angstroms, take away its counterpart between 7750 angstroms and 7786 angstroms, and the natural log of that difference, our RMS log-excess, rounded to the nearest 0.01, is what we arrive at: -0.68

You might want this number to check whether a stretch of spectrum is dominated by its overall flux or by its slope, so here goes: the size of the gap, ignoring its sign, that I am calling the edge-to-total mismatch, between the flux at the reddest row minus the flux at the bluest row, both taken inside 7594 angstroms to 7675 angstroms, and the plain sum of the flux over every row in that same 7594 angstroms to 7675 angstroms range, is 607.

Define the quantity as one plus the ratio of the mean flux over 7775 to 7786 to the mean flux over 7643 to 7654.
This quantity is 1.97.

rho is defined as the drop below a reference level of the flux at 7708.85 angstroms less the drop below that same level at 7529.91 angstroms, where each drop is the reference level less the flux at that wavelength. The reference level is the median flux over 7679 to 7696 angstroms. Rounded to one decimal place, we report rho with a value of 0.0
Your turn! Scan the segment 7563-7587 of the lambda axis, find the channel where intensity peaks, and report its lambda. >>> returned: 7571.64 angstroms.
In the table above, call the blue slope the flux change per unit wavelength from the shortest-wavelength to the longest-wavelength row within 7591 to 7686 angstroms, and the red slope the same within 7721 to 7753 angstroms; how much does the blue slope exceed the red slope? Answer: -0.09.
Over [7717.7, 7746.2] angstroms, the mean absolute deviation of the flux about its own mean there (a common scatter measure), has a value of 0.49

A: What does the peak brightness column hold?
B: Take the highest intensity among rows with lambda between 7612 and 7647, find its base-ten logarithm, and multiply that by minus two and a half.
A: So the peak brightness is -3.64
